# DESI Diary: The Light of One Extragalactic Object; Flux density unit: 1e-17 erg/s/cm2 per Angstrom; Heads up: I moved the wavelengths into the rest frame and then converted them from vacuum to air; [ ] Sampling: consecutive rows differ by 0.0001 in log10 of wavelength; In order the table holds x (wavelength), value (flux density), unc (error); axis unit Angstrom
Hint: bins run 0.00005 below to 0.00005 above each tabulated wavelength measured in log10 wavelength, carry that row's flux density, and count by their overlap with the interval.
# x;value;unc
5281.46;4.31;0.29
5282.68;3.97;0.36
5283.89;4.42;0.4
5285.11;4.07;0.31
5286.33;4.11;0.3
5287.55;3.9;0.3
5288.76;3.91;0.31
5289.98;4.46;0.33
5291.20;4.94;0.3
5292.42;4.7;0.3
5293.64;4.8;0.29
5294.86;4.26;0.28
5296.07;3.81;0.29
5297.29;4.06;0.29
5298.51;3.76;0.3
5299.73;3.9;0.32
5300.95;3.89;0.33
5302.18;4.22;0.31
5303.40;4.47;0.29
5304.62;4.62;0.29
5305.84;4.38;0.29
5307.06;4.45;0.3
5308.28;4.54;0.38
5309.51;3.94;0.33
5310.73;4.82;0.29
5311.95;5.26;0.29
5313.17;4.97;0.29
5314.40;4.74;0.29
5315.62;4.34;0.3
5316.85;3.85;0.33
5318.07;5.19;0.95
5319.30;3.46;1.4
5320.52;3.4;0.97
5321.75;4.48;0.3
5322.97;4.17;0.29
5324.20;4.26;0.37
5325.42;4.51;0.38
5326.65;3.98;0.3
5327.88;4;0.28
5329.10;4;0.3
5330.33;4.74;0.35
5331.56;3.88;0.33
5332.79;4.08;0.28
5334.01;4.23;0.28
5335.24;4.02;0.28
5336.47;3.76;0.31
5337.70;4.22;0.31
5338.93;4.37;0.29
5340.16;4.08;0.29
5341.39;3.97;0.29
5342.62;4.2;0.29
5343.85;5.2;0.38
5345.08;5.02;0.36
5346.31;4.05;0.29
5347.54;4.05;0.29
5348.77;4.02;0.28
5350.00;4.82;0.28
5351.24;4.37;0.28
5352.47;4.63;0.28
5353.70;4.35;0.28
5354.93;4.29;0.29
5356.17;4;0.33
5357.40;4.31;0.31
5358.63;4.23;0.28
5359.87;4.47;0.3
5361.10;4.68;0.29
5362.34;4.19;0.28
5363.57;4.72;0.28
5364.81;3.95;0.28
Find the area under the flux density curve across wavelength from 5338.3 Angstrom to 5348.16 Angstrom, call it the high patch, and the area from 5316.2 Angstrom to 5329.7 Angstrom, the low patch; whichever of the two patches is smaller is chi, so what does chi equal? 43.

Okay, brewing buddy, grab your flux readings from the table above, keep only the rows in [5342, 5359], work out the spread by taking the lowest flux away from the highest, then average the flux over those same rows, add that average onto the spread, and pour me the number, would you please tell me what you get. 5.6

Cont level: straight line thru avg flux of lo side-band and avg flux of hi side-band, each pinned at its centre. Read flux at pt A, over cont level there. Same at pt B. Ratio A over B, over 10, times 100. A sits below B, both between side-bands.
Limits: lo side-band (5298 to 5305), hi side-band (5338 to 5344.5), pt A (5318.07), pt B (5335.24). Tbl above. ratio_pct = 13.2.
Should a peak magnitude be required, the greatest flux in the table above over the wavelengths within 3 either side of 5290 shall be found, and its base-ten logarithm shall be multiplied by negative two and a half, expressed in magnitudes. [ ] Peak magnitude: -1.73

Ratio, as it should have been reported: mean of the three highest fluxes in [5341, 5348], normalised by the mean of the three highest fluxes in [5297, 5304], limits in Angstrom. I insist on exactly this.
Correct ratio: 1.13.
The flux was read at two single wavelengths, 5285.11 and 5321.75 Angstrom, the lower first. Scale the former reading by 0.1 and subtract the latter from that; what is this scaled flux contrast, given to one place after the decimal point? -4.1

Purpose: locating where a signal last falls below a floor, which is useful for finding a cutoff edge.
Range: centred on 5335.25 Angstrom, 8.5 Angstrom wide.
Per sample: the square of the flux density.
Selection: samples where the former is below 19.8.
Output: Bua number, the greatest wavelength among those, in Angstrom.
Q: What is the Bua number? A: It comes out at 5338.93 Angstrom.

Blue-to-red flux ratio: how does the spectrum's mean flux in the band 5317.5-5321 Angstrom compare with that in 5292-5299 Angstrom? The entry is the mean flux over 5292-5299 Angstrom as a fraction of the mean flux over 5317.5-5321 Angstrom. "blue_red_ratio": 1.05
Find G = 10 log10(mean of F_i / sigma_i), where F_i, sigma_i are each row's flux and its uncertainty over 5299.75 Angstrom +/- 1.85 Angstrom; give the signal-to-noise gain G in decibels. 10.85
